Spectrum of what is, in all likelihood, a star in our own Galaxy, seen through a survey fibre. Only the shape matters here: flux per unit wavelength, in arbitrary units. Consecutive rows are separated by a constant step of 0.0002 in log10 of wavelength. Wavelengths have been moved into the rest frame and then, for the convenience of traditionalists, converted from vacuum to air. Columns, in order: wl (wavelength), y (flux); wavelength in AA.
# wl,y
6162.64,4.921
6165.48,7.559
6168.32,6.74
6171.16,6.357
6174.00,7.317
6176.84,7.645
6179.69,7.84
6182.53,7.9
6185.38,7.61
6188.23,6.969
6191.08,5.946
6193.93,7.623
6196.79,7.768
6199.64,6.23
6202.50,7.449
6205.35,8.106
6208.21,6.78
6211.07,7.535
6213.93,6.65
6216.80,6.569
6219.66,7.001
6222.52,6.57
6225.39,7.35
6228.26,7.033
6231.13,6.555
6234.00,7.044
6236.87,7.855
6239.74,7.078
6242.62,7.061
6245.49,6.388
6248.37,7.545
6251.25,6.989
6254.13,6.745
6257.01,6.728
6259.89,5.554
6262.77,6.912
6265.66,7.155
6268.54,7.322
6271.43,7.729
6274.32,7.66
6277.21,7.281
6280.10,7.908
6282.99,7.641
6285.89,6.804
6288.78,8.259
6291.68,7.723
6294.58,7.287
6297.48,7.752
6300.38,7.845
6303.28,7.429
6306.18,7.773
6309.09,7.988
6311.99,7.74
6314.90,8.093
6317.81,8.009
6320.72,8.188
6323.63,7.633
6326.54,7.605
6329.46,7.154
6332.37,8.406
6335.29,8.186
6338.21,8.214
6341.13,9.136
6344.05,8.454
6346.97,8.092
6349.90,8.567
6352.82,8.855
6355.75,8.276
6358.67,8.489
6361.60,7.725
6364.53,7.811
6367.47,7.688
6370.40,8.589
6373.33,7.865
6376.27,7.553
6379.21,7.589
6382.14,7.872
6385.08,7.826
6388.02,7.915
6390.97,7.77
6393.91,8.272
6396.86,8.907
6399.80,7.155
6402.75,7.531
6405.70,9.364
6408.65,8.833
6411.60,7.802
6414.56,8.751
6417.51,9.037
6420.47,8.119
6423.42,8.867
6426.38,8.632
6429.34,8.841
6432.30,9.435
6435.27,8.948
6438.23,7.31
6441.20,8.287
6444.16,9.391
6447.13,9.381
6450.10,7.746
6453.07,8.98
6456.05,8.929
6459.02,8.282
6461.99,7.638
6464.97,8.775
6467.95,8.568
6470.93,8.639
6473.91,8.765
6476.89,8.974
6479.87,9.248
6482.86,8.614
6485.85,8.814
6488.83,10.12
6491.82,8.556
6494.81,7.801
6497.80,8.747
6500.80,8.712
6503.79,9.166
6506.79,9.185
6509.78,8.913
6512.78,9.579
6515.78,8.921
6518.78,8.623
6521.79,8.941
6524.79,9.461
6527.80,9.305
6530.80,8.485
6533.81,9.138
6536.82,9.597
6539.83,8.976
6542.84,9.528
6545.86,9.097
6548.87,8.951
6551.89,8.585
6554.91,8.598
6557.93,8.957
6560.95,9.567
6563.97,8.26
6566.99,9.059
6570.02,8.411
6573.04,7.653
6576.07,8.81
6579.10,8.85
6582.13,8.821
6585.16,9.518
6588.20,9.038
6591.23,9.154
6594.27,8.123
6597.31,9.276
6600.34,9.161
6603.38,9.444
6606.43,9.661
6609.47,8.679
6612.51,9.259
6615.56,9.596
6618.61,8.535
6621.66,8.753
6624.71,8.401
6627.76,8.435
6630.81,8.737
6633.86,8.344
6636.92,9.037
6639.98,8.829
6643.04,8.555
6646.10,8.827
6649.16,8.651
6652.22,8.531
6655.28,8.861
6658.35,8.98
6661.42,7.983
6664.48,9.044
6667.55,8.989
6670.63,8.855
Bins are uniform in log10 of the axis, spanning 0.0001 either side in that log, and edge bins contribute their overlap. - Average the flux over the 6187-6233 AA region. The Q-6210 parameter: 7.0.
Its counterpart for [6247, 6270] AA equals 6.9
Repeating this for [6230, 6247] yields 7.0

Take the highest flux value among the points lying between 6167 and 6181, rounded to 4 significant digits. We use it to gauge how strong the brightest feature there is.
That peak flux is 7.840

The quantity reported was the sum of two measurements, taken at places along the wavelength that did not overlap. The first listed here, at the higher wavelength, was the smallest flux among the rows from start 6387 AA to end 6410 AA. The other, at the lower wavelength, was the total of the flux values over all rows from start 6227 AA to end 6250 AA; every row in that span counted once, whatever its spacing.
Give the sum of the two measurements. 64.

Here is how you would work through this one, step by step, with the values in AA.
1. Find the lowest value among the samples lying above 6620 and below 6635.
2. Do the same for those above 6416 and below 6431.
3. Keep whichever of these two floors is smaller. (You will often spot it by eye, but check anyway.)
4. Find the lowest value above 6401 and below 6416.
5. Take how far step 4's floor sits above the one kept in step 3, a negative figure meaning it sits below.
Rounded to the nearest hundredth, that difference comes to -0.59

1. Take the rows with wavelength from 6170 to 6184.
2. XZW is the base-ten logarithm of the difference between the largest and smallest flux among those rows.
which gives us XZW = 0.19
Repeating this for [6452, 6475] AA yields 0.13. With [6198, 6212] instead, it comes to 0.27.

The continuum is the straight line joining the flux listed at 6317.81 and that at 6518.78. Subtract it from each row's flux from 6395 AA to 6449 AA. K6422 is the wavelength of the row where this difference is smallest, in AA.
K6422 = 6399.80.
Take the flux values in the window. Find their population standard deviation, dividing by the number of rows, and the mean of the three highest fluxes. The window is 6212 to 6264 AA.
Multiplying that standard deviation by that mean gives 3.6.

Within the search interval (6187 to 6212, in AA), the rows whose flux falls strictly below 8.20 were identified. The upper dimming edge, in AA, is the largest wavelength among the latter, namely 6211.07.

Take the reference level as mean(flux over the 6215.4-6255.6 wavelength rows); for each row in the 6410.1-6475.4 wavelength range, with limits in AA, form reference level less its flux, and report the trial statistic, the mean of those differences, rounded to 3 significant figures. -1.61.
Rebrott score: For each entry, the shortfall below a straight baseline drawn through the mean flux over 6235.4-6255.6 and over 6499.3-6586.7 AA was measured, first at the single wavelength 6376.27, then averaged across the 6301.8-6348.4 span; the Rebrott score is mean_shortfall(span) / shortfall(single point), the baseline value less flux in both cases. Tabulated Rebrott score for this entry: -1.2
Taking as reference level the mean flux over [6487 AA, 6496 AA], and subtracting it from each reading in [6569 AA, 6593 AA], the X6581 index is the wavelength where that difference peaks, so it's 6585.16 AA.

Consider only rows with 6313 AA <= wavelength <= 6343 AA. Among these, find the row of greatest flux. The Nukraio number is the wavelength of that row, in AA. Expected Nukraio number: 6341.13 AA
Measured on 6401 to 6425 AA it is 6405.70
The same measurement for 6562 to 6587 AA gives 6585.16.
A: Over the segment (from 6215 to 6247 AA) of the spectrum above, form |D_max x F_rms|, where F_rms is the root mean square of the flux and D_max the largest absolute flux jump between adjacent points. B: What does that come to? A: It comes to 5.6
